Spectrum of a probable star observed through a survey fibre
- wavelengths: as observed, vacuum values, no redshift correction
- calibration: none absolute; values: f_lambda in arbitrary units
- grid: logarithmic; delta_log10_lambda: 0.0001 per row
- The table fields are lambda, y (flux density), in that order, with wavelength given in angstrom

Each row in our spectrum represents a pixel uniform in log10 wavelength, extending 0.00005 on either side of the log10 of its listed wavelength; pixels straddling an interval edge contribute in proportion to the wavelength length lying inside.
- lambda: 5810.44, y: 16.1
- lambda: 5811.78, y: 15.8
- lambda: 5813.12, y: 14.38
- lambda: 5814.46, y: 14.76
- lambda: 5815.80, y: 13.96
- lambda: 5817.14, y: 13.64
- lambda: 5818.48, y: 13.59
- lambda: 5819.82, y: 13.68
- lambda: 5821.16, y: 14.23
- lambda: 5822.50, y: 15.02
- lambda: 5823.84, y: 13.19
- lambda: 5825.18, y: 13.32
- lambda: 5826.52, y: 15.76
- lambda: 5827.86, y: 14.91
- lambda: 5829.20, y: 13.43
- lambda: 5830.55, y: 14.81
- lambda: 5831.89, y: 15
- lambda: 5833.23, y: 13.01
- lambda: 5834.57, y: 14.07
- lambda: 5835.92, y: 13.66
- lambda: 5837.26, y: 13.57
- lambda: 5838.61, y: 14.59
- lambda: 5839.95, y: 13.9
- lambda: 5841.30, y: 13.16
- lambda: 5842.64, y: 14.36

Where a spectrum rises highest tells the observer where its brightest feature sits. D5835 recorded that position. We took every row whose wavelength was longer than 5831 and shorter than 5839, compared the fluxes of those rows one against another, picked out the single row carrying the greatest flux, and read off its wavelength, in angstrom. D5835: 5831.89 angstrom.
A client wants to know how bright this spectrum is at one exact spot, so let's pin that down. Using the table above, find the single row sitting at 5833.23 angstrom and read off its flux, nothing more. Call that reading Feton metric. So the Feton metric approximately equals 13.01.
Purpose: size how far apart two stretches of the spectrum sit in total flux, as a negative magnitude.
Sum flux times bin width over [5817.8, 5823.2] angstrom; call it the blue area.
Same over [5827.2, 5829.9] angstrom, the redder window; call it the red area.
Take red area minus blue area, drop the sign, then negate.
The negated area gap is -38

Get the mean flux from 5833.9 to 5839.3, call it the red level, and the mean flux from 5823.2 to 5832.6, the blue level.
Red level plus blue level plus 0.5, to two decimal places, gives 28.82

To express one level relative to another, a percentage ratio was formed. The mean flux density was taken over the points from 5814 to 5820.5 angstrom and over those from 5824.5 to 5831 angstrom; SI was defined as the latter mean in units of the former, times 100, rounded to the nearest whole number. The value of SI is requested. 104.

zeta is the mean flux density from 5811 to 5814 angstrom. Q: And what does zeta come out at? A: 15.1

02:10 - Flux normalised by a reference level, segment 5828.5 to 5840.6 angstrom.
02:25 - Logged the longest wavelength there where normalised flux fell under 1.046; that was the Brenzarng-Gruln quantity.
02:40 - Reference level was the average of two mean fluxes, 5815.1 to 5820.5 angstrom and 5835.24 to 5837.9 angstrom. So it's 5839.95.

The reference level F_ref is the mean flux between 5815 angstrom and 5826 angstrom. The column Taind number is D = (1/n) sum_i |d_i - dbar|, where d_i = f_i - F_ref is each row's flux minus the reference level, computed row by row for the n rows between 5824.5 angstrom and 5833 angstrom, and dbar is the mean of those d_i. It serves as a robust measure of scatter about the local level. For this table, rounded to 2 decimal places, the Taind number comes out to 0.78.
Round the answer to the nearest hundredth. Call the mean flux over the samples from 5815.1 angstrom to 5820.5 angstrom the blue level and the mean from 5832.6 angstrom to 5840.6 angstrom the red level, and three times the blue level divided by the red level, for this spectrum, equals 2.98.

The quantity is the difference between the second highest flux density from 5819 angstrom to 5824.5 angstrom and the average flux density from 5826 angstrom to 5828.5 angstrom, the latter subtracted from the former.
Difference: -1.1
